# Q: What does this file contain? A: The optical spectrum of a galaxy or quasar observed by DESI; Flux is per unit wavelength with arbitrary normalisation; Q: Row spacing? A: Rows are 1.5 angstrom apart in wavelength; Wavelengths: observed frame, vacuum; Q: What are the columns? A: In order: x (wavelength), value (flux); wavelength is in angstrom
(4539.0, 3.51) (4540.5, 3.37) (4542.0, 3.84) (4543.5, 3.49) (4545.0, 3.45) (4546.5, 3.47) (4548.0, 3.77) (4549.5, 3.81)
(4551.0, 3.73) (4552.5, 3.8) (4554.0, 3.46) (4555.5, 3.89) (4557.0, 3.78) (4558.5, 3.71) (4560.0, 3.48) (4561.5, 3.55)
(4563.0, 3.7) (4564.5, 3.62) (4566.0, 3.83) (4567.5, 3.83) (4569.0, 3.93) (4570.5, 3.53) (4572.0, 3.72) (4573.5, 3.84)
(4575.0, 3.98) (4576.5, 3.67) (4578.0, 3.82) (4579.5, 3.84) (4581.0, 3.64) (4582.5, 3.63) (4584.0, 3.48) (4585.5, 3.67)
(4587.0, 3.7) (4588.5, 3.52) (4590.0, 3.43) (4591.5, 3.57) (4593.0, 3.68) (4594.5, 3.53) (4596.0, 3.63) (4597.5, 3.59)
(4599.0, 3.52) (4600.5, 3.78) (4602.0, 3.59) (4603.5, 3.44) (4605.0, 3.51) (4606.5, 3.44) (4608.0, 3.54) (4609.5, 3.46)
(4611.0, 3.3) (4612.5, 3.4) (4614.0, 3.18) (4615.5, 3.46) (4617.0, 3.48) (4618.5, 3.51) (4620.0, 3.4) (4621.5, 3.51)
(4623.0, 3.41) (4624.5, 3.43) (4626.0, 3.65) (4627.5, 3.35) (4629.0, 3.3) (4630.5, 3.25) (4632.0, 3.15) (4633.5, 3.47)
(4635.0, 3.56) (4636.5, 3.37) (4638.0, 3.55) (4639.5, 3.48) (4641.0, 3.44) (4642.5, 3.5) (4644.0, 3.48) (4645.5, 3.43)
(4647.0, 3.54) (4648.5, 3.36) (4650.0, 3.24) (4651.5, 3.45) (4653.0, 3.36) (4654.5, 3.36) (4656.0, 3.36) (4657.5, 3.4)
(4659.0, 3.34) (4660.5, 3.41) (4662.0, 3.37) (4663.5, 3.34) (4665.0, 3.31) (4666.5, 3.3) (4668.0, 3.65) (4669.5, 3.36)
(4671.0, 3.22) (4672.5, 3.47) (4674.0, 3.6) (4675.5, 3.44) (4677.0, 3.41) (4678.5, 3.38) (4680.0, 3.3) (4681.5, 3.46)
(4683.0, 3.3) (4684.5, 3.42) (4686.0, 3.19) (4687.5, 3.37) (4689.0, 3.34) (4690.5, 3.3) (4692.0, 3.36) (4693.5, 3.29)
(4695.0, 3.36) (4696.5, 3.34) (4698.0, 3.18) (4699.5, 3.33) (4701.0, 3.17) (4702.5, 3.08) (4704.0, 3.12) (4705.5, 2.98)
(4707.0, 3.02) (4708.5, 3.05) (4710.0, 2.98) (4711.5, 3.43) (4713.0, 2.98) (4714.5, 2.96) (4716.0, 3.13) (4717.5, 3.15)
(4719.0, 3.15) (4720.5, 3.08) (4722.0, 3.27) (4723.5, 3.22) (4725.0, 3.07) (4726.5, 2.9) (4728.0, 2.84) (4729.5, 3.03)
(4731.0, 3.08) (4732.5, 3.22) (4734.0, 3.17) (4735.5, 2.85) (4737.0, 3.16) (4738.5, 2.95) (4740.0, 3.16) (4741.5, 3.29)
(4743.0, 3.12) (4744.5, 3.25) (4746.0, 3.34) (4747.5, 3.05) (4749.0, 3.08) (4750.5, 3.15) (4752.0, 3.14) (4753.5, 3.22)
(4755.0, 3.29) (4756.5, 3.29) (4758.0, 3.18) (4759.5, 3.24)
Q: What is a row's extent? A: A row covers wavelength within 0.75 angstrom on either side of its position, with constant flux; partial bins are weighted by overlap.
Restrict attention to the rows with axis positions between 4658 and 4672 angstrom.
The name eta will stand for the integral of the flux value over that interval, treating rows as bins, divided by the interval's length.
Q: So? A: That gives 3.37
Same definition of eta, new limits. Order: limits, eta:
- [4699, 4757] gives 3.12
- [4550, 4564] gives 3.68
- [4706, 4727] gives 3.10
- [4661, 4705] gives 3.33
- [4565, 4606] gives 3.66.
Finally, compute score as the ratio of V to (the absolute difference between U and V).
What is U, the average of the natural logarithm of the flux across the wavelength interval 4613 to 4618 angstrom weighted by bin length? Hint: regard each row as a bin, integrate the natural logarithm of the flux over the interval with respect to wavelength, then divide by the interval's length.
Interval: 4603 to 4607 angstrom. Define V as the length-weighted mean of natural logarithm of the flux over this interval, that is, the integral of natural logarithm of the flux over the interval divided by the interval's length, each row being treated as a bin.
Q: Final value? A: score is 49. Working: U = 1.22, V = 1.24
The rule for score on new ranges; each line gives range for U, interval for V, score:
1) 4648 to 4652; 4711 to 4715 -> 16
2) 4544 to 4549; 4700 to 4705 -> 9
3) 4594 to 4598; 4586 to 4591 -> 148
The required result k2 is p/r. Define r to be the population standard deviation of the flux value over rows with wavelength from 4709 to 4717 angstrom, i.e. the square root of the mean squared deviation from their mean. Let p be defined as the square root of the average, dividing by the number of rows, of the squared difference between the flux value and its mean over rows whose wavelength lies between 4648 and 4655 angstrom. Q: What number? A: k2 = 0.4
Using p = 0.07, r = 0.178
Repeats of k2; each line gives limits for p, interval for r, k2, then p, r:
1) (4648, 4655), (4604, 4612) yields 0.8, 0.07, 0.083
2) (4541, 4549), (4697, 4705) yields 2.0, 0.17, 0.085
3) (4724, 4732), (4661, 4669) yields 0.7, 0.10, 0.130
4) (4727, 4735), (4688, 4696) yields 4.4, 0.13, 0.030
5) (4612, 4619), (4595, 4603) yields 1.4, 0.12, 0.087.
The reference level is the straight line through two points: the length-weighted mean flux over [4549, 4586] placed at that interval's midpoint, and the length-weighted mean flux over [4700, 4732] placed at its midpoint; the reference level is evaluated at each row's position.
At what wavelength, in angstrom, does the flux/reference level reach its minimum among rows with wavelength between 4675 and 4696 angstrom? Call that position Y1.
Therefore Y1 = 4686.0 angstrom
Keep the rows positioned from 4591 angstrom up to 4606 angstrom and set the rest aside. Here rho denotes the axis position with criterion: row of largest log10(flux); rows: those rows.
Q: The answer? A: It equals 4600.5 angstrom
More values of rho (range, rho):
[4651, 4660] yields 4651.5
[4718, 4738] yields 4722.0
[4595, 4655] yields 4600.5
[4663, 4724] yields 4668.0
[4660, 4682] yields 4668.0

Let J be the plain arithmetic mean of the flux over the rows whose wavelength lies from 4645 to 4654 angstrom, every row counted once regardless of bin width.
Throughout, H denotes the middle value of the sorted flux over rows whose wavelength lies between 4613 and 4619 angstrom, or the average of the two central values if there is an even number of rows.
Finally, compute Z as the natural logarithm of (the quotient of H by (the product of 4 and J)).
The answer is -1.36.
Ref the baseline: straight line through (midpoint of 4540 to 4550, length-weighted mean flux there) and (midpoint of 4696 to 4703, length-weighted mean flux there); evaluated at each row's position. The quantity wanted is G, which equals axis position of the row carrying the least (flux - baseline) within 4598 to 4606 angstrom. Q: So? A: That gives 4603.5 angstrom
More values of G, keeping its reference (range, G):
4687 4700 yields 4698.0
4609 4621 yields 4614.0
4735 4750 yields 4735.5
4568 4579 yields 4570.5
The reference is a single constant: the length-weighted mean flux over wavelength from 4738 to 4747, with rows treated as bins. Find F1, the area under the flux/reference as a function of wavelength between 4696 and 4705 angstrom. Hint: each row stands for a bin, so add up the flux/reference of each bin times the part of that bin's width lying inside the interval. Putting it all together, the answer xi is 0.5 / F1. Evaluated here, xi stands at 0.055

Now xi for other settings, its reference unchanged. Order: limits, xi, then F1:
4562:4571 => 0.047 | 10.6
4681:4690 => 0.053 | 9.4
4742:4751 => 0.056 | 8.9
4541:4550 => 0.049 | 10.2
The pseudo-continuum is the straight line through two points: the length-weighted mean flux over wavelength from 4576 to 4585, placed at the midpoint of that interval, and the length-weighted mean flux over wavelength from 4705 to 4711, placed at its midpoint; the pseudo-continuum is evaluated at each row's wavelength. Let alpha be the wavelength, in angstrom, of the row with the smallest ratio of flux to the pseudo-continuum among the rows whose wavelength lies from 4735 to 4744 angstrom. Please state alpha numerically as 4735.5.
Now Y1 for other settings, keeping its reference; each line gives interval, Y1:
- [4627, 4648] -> 4632.0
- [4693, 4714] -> 4705.5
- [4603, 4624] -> 4614.0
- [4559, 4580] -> 4560.0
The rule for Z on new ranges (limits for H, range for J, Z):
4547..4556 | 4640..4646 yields -1.30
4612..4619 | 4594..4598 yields -1.42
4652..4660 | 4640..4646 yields -1.42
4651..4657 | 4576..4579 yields -1.49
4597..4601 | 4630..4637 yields -1.32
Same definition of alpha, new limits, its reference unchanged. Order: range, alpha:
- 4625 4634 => 4632.0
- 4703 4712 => 4705.5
